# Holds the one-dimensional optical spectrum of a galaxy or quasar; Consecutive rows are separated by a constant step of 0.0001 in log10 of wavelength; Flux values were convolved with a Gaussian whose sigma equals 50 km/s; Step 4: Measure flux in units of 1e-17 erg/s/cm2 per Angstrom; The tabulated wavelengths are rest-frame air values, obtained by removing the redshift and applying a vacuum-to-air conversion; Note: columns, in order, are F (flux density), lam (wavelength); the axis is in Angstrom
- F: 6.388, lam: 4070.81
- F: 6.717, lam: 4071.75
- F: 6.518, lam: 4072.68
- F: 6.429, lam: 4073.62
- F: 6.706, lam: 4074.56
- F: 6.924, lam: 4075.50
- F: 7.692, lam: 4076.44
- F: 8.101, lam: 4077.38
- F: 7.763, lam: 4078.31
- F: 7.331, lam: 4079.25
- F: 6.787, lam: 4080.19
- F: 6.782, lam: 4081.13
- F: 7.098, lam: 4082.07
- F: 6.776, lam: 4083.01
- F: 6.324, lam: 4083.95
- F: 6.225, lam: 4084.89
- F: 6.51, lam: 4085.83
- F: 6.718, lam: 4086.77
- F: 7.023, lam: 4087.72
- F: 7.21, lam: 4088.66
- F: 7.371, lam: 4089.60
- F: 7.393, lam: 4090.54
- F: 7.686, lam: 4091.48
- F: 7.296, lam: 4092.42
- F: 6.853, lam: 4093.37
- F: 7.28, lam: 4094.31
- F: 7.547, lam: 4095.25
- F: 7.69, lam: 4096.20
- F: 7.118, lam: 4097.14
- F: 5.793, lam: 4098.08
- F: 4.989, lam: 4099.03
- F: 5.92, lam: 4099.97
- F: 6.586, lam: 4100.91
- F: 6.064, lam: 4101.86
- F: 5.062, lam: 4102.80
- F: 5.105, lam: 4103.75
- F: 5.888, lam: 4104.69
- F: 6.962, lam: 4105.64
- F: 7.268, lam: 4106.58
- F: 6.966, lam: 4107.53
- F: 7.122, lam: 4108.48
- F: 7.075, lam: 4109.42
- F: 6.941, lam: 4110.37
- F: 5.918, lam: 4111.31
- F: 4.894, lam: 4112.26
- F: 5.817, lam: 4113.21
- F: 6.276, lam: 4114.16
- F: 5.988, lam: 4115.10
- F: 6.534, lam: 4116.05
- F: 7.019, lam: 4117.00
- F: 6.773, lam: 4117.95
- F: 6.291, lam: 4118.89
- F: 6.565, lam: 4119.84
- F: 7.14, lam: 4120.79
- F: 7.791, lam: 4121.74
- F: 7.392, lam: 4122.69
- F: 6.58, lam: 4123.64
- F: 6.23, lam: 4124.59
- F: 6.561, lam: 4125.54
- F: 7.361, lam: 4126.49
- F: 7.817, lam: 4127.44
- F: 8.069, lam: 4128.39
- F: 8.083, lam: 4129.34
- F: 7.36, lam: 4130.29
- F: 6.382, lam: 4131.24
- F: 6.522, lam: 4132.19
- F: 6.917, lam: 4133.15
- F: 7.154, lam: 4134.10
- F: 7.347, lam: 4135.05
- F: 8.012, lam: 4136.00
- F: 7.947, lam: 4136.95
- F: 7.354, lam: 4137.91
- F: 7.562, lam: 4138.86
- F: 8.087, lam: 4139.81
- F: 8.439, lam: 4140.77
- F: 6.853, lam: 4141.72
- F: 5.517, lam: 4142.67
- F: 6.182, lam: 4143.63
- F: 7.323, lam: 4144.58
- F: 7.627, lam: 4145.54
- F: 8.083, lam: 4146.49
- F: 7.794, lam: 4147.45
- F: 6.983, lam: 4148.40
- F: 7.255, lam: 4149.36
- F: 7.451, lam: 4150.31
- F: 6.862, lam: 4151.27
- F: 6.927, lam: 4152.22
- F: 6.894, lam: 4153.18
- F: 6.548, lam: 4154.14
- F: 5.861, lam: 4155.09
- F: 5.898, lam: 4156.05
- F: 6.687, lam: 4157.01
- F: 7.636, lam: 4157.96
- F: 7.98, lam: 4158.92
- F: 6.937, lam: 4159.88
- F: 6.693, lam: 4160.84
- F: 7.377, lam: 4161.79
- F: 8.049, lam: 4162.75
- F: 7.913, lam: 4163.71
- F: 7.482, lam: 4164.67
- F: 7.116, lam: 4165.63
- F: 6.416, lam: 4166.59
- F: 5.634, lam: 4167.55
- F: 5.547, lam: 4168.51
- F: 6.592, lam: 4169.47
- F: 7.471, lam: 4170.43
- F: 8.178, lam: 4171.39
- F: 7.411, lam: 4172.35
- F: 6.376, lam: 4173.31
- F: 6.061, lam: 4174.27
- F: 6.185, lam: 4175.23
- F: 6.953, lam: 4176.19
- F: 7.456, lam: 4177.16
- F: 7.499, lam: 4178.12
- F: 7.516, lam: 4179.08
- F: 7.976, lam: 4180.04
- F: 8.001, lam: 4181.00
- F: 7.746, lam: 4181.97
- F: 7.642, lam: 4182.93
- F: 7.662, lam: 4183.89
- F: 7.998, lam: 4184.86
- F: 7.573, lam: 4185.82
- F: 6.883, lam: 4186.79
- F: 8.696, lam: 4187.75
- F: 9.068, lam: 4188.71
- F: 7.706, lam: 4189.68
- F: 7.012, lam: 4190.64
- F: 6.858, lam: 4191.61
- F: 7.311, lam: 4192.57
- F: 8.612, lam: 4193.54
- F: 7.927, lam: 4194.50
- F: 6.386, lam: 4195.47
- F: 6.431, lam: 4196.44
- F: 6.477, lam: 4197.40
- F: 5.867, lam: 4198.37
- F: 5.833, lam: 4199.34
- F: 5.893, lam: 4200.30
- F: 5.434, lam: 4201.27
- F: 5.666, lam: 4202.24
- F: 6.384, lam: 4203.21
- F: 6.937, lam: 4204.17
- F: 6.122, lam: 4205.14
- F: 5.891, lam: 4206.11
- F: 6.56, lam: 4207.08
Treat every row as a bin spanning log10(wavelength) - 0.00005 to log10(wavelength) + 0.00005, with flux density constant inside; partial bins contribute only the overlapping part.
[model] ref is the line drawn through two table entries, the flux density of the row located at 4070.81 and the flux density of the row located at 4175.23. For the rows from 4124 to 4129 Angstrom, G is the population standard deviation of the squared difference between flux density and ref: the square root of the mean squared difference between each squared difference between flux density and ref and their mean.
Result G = 1.3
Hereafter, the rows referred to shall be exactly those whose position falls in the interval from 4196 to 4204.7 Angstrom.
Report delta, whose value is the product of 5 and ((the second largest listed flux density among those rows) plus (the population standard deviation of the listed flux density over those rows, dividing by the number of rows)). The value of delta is 34.6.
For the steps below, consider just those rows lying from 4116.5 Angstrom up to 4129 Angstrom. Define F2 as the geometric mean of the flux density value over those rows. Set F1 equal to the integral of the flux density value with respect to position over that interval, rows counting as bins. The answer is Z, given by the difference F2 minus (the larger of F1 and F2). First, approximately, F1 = 88.2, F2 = 7.02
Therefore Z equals -81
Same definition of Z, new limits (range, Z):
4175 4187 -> -83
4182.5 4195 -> -89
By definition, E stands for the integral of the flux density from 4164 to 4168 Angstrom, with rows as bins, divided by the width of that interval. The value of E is 6.7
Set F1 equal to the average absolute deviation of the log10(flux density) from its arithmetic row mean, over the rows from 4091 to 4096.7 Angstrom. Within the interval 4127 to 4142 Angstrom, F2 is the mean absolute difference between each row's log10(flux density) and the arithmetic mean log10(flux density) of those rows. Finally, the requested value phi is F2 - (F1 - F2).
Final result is 0.045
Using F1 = 0.0147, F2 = 0.030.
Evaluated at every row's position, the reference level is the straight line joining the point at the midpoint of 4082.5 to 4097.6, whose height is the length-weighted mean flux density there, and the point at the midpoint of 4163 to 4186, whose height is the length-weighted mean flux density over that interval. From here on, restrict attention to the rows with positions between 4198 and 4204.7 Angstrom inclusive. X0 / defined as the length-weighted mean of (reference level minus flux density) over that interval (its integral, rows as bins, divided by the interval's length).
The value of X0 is 1.22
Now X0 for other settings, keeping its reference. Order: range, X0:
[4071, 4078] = 0.03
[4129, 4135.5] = 0.04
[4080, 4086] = 0.41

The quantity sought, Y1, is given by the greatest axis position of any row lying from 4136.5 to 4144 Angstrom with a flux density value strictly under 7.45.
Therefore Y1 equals 4143.63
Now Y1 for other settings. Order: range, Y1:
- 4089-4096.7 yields 4094.31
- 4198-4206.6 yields 4206.11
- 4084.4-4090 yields 4089.60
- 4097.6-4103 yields 4102.80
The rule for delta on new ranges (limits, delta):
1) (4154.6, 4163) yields 43.7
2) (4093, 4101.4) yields 42.0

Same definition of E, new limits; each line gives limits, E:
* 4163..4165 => 7.7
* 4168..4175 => 6.8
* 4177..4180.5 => 7.6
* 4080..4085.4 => 6.7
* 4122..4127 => 6.9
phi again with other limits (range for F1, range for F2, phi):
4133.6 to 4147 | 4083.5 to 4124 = 0.048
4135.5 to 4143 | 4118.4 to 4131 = 0.027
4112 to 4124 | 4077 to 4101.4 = 0.032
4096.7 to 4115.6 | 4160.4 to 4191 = 0.032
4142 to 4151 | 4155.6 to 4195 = 0.040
